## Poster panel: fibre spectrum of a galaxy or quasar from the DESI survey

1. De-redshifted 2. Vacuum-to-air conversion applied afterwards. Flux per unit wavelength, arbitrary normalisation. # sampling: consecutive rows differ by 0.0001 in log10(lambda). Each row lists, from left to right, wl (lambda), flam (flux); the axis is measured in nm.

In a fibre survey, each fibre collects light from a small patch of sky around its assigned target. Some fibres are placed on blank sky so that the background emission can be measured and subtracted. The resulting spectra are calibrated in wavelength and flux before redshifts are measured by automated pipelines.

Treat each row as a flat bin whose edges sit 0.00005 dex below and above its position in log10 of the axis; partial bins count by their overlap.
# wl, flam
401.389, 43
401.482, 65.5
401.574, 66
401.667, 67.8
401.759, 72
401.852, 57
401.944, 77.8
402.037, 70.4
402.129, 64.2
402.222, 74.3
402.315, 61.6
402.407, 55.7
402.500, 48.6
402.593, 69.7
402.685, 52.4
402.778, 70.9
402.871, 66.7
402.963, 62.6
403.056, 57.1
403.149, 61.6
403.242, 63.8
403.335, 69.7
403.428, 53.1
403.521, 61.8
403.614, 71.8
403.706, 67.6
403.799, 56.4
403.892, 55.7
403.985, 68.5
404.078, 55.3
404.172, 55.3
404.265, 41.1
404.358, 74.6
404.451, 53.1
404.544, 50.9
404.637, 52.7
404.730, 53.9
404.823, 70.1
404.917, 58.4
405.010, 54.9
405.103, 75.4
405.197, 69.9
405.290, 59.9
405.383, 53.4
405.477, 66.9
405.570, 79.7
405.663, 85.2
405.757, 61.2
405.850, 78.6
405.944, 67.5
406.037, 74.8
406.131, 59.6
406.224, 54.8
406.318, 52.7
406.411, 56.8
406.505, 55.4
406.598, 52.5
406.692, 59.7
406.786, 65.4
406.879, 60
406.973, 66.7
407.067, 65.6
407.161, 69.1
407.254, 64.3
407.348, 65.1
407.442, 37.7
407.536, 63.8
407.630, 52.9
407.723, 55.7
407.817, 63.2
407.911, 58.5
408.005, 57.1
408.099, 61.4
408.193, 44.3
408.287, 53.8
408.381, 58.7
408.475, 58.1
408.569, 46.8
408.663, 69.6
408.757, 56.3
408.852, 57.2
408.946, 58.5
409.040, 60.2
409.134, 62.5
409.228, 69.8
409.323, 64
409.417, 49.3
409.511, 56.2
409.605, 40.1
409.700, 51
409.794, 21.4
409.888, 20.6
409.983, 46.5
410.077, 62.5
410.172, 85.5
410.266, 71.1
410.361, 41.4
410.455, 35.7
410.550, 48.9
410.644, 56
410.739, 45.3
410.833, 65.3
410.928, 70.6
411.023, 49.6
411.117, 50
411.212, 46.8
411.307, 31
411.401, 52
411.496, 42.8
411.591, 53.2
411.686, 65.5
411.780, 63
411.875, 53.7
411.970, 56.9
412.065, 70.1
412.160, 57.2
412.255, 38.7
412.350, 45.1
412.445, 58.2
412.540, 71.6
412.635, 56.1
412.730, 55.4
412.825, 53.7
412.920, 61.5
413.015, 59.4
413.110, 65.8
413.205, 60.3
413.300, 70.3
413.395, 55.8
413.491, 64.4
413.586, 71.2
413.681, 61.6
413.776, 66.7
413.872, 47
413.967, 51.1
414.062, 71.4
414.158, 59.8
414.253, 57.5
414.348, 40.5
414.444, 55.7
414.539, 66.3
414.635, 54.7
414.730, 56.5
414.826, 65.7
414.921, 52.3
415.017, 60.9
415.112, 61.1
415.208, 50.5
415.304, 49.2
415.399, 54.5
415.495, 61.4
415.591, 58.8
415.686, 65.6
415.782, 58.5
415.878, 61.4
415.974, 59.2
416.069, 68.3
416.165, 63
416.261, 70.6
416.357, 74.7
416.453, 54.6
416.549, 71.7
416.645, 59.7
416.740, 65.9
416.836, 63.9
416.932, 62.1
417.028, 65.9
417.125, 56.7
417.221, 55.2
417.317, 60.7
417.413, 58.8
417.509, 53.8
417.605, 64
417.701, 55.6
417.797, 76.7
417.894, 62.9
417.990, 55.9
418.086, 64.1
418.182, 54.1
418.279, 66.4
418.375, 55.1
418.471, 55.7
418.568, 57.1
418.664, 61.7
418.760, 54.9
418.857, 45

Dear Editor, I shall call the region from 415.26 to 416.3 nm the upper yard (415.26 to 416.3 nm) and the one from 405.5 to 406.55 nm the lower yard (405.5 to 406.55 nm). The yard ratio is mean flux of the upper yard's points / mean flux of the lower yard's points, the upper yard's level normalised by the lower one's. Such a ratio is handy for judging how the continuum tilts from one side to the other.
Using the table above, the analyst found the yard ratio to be 0.92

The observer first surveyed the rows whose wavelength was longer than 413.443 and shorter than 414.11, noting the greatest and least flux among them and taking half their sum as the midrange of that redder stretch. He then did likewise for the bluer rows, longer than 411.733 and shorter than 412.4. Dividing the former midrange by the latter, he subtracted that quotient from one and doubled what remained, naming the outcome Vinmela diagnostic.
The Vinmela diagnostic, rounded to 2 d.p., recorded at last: -0.18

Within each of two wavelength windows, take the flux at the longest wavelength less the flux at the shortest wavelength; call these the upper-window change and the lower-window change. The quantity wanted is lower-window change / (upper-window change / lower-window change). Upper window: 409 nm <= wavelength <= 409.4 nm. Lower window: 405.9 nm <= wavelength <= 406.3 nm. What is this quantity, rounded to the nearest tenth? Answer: 42.4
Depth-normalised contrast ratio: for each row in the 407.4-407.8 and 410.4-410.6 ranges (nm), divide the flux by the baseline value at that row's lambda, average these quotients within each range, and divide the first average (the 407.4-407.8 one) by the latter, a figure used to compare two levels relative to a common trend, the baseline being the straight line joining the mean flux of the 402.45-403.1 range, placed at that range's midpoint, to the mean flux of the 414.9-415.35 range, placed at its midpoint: 1.2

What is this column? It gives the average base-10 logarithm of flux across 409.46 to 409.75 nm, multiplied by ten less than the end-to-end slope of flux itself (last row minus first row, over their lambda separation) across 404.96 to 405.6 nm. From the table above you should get 58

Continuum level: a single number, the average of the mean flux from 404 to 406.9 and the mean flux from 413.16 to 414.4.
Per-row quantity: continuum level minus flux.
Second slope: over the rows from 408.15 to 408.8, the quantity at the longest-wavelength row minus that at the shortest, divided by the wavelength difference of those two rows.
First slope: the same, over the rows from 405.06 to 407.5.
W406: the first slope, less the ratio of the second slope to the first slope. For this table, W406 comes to 17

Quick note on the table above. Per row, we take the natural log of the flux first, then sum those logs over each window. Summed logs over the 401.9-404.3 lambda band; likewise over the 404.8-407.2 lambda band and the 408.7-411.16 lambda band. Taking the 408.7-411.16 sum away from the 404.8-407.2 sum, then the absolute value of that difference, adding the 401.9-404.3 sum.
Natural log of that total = 4.73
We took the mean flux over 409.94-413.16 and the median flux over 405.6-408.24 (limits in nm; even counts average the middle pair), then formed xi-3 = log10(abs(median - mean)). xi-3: 0.71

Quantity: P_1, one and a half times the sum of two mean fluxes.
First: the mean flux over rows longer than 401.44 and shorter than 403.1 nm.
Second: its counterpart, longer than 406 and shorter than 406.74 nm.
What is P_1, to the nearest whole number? 184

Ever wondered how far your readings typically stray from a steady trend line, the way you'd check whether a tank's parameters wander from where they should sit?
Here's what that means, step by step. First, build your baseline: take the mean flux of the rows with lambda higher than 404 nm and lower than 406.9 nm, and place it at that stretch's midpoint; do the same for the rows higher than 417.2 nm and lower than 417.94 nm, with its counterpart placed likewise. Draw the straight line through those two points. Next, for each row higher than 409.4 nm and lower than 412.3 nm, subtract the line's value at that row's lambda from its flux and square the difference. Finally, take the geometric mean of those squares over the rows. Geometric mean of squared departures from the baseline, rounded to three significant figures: 107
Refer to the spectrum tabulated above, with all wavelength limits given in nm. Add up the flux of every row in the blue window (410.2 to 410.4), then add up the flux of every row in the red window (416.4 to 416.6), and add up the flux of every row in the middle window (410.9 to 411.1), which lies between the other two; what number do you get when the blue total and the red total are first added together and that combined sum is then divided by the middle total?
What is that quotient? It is 2.0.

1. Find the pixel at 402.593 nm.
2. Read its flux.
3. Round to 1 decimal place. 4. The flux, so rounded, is 69.7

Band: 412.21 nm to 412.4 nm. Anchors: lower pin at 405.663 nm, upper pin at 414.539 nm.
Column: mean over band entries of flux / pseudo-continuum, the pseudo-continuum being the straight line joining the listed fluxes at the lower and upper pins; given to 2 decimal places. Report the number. 0.59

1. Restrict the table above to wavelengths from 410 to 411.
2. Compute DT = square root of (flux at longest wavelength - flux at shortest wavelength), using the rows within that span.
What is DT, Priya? 2.8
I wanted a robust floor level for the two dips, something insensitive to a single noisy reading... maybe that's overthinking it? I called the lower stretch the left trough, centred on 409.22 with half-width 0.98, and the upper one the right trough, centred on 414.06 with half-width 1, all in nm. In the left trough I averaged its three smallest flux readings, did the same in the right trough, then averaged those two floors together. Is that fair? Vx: 37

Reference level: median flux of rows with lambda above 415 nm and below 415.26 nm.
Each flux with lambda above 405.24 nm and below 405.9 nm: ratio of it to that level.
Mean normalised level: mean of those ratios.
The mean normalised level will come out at 1.14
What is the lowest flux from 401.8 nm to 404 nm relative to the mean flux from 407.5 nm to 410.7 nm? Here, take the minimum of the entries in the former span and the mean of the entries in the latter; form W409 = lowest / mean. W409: 0.89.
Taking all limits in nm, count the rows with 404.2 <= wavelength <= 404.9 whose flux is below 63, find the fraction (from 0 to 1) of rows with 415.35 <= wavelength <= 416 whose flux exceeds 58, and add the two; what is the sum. 5.86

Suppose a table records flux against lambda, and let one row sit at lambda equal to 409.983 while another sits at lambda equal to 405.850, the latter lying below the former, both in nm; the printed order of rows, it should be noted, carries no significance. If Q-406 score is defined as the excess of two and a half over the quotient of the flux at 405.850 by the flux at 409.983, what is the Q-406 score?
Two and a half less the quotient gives 0.8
